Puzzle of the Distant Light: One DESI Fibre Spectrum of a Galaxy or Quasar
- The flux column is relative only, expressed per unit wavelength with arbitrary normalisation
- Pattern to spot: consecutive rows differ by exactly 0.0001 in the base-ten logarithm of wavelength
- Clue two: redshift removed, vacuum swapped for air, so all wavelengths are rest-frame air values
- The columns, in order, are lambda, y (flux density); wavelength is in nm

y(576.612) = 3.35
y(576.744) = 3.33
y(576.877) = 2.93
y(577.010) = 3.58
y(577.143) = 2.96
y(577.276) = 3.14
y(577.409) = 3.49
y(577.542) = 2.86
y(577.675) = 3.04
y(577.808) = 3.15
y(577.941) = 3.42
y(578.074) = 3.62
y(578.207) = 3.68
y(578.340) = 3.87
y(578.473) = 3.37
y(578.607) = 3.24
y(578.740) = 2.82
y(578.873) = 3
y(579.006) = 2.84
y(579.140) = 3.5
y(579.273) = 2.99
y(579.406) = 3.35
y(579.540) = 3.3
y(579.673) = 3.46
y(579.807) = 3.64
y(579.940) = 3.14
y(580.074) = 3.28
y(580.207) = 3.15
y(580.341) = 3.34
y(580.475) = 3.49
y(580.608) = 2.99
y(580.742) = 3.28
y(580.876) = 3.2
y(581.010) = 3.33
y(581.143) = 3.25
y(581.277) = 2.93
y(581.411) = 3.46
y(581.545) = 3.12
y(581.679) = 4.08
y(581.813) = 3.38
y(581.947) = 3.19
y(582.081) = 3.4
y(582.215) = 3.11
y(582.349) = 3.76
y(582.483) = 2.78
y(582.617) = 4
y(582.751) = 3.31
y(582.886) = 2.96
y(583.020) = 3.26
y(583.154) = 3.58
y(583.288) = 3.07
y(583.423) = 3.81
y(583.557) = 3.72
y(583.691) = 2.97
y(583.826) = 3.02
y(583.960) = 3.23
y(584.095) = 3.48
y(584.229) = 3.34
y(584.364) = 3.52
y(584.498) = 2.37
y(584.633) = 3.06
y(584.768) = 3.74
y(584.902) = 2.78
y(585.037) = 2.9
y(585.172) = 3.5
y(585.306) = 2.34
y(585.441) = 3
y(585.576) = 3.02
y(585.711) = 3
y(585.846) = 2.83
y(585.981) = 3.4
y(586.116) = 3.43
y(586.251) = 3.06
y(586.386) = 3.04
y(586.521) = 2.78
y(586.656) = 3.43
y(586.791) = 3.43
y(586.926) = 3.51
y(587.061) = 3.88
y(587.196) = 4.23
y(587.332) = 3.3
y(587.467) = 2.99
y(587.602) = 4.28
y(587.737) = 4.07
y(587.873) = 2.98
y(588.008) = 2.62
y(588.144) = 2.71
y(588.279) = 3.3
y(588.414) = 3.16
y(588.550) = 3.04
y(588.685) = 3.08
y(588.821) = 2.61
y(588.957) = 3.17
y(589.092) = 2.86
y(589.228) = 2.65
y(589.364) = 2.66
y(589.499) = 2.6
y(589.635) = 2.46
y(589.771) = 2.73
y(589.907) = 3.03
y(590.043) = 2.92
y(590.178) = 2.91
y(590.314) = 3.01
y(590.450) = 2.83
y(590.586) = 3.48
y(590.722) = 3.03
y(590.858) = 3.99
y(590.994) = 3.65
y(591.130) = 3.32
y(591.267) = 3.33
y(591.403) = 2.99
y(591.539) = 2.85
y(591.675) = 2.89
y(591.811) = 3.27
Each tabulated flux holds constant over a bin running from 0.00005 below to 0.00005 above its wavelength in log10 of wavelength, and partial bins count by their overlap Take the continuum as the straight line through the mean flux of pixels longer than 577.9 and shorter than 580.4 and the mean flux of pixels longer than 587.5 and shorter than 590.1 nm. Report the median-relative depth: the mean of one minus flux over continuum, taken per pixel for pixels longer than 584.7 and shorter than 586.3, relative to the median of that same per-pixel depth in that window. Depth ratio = 0.2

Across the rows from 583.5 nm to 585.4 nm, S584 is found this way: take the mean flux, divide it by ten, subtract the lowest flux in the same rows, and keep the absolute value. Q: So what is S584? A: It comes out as 2.03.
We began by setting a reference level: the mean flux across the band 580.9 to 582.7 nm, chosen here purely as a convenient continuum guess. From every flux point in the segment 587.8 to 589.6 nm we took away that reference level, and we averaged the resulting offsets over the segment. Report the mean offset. -0.49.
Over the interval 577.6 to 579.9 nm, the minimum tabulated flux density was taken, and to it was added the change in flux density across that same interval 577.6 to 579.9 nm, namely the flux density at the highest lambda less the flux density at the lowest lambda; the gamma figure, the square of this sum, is 11.7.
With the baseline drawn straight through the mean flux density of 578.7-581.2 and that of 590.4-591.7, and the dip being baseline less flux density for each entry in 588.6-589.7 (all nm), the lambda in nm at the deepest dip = 589.635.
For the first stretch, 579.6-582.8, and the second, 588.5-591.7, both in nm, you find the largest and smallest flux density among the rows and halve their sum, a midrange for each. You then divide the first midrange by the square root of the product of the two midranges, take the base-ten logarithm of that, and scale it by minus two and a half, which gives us -0.033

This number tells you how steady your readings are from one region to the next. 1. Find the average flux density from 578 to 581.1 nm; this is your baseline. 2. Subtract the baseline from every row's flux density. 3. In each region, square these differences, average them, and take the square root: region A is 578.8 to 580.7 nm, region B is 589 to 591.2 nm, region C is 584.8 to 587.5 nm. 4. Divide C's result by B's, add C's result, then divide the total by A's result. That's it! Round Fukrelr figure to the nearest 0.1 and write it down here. 5.5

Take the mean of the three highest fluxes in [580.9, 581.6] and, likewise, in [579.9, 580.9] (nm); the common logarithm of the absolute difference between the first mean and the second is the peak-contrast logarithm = -1.6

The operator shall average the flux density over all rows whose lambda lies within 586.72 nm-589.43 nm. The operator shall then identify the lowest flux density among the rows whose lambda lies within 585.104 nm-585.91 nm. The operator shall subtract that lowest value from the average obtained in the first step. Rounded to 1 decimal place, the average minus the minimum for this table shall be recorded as 0.9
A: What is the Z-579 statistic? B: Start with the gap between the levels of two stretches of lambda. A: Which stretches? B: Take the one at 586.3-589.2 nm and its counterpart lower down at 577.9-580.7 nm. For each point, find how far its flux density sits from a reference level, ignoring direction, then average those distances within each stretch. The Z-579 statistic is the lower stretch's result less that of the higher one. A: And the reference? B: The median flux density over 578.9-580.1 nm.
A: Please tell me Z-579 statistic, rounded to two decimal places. -0.17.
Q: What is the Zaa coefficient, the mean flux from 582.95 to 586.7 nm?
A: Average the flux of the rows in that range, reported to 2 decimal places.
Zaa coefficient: 3.17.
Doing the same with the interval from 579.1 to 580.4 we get 3.31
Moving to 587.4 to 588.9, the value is 3.17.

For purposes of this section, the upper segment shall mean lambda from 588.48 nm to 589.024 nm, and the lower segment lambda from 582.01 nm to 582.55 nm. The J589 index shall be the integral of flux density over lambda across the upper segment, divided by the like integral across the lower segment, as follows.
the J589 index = 0.92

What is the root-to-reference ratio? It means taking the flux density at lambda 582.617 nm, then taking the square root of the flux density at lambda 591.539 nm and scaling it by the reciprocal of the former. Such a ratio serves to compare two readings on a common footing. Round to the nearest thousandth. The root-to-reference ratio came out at 0.422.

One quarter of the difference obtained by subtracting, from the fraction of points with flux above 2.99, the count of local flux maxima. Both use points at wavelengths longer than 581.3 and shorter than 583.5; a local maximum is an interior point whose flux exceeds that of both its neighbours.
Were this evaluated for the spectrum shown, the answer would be -1.0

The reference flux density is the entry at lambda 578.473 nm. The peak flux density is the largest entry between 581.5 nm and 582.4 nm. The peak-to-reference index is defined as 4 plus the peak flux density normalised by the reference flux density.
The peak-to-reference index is 5.21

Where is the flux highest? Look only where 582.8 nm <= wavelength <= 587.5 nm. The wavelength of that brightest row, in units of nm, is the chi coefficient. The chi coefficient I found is 587.196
